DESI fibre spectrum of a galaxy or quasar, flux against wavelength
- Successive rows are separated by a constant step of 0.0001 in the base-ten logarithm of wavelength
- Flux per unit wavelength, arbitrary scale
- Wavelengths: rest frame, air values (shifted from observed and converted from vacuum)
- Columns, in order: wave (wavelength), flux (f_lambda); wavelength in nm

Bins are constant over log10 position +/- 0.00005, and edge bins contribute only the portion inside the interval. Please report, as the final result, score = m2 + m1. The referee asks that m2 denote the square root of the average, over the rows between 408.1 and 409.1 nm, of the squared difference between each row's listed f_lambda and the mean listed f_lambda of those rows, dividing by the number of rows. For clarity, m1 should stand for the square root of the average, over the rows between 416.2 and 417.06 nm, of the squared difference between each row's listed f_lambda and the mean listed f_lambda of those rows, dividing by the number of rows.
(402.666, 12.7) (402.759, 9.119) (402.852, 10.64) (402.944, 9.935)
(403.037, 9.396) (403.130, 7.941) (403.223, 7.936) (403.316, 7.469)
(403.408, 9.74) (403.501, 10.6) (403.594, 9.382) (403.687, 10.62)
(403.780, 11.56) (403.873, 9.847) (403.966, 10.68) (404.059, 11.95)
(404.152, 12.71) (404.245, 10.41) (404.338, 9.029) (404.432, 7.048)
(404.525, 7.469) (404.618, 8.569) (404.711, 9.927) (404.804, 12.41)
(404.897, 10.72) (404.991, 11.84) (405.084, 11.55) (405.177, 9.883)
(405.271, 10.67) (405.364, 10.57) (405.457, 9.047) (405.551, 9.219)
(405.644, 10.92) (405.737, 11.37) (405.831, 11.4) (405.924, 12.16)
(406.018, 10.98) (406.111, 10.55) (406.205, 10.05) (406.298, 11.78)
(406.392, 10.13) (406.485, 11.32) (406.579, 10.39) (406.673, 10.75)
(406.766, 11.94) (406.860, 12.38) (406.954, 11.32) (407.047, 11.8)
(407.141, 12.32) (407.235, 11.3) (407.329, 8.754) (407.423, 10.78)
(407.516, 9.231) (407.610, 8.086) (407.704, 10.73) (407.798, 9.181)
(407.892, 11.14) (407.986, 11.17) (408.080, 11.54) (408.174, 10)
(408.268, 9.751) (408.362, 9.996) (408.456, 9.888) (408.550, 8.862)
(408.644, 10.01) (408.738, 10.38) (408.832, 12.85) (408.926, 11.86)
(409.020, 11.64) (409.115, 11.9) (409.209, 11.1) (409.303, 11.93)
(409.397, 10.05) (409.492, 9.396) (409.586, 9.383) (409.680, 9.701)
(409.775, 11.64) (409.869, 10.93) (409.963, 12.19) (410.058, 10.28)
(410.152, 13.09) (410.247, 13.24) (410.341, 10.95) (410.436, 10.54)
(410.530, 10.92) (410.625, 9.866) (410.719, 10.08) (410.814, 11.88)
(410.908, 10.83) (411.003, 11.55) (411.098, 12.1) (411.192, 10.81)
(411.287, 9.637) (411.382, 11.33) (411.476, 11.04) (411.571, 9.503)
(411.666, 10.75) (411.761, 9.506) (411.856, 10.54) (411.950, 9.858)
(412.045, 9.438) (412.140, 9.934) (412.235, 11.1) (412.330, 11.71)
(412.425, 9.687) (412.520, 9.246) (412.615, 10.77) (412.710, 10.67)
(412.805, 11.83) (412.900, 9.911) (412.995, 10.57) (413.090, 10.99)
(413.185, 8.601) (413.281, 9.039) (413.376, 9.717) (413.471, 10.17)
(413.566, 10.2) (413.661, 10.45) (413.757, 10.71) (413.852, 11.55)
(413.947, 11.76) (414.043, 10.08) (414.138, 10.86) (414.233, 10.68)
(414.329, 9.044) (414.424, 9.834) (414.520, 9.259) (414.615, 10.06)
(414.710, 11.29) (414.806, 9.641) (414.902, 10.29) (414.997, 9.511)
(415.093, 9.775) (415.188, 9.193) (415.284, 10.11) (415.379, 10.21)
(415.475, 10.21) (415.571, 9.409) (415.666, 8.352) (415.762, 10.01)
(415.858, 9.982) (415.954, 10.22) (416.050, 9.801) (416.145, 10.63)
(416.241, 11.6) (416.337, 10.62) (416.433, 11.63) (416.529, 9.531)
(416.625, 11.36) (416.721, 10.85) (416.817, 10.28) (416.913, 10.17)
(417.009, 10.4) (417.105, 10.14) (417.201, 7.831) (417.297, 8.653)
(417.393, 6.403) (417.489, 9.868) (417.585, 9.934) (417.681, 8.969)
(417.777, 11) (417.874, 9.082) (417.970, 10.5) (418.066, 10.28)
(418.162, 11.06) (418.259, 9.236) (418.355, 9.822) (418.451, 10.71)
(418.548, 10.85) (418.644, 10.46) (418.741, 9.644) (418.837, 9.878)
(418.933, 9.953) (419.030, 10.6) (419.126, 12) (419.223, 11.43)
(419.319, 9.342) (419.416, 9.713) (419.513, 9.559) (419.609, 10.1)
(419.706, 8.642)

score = 1.81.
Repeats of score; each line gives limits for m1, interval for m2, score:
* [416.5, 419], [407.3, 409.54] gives 2.22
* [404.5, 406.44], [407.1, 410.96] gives 2.40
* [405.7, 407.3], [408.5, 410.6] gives 1.91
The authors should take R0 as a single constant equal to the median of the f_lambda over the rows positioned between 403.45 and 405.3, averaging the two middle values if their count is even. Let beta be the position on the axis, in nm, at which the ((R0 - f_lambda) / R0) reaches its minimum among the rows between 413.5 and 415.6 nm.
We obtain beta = 413.947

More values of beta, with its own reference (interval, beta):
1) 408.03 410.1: 408.832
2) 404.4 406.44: 404.804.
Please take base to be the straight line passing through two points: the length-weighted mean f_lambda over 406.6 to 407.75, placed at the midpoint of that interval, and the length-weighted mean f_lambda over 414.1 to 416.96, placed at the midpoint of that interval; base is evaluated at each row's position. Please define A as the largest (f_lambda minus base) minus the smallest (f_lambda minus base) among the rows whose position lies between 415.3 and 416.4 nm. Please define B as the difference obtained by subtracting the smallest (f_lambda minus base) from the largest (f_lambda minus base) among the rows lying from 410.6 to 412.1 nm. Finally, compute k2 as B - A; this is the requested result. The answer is -0.7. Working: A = 3.29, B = 2.59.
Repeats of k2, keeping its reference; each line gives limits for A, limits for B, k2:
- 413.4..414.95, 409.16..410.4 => 1.2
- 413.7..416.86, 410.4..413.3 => 0.0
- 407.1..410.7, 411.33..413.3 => -2.2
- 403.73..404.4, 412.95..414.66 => -0.5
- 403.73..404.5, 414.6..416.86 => -2.3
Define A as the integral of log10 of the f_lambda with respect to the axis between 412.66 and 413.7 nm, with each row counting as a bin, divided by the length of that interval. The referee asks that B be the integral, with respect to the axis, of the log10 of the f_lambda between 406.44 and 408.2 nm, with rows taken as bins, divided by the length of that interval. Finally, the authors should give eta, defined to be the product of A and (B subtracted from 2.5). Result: 1.48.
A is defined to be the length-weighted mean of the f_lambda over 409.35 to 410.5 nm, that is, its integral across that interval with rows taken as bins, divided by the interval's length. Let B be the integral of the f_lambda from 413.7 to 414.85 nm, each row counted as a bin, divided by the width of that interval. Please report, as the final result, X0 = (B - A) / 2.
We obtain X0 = -0.28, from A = 10.9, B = 10.4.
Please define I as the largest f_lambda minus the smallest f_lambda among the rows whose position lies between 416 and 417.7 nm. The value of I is 5.2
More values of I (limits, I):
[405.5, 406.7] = 2.9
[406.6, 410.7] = 5.2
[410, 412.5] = 3.8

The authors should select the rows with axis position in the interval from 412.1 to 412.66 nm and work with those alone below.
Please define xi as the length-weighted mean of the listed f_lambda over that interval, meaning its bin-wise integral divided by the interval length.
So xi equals 10.4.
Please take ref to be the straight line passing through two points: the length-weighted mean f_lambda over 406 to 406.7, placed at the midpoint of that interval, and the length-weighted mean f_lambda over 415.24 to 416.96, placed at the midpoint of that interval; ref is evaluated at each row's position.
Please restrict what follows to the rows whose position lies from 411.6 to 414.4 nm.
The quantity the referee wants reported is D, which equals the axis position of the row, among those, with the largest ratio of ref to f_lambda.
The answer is 413.185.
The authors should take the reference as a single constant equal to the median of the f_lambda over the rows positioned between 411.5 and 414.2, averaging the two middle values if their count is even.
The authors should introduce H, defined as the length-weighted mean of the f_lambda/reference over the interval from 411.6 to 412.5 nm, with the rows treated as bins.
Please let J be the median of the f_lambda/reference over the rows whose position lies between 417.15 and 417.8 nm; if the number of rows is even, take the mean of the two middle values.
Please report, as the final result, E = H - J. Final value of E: 0.12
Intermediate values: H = 0.99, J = 0.869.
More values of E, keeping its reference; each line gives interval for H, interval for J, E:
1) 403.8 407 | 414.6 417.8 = 0.05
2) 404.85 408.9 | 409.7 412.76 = -0.01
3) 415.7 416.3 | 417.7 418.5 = -0.01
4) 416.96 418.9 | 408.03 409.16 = -0.04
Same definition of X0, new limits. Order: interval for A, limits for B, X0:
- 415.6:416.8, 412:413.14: 0.06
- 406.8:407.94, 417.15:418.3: -0.59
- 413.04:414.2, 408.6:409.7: 0.27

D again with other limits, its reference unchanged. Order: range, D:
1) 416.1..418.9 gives 417.393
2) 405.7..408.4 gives 407.610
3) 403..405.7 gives 404.432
